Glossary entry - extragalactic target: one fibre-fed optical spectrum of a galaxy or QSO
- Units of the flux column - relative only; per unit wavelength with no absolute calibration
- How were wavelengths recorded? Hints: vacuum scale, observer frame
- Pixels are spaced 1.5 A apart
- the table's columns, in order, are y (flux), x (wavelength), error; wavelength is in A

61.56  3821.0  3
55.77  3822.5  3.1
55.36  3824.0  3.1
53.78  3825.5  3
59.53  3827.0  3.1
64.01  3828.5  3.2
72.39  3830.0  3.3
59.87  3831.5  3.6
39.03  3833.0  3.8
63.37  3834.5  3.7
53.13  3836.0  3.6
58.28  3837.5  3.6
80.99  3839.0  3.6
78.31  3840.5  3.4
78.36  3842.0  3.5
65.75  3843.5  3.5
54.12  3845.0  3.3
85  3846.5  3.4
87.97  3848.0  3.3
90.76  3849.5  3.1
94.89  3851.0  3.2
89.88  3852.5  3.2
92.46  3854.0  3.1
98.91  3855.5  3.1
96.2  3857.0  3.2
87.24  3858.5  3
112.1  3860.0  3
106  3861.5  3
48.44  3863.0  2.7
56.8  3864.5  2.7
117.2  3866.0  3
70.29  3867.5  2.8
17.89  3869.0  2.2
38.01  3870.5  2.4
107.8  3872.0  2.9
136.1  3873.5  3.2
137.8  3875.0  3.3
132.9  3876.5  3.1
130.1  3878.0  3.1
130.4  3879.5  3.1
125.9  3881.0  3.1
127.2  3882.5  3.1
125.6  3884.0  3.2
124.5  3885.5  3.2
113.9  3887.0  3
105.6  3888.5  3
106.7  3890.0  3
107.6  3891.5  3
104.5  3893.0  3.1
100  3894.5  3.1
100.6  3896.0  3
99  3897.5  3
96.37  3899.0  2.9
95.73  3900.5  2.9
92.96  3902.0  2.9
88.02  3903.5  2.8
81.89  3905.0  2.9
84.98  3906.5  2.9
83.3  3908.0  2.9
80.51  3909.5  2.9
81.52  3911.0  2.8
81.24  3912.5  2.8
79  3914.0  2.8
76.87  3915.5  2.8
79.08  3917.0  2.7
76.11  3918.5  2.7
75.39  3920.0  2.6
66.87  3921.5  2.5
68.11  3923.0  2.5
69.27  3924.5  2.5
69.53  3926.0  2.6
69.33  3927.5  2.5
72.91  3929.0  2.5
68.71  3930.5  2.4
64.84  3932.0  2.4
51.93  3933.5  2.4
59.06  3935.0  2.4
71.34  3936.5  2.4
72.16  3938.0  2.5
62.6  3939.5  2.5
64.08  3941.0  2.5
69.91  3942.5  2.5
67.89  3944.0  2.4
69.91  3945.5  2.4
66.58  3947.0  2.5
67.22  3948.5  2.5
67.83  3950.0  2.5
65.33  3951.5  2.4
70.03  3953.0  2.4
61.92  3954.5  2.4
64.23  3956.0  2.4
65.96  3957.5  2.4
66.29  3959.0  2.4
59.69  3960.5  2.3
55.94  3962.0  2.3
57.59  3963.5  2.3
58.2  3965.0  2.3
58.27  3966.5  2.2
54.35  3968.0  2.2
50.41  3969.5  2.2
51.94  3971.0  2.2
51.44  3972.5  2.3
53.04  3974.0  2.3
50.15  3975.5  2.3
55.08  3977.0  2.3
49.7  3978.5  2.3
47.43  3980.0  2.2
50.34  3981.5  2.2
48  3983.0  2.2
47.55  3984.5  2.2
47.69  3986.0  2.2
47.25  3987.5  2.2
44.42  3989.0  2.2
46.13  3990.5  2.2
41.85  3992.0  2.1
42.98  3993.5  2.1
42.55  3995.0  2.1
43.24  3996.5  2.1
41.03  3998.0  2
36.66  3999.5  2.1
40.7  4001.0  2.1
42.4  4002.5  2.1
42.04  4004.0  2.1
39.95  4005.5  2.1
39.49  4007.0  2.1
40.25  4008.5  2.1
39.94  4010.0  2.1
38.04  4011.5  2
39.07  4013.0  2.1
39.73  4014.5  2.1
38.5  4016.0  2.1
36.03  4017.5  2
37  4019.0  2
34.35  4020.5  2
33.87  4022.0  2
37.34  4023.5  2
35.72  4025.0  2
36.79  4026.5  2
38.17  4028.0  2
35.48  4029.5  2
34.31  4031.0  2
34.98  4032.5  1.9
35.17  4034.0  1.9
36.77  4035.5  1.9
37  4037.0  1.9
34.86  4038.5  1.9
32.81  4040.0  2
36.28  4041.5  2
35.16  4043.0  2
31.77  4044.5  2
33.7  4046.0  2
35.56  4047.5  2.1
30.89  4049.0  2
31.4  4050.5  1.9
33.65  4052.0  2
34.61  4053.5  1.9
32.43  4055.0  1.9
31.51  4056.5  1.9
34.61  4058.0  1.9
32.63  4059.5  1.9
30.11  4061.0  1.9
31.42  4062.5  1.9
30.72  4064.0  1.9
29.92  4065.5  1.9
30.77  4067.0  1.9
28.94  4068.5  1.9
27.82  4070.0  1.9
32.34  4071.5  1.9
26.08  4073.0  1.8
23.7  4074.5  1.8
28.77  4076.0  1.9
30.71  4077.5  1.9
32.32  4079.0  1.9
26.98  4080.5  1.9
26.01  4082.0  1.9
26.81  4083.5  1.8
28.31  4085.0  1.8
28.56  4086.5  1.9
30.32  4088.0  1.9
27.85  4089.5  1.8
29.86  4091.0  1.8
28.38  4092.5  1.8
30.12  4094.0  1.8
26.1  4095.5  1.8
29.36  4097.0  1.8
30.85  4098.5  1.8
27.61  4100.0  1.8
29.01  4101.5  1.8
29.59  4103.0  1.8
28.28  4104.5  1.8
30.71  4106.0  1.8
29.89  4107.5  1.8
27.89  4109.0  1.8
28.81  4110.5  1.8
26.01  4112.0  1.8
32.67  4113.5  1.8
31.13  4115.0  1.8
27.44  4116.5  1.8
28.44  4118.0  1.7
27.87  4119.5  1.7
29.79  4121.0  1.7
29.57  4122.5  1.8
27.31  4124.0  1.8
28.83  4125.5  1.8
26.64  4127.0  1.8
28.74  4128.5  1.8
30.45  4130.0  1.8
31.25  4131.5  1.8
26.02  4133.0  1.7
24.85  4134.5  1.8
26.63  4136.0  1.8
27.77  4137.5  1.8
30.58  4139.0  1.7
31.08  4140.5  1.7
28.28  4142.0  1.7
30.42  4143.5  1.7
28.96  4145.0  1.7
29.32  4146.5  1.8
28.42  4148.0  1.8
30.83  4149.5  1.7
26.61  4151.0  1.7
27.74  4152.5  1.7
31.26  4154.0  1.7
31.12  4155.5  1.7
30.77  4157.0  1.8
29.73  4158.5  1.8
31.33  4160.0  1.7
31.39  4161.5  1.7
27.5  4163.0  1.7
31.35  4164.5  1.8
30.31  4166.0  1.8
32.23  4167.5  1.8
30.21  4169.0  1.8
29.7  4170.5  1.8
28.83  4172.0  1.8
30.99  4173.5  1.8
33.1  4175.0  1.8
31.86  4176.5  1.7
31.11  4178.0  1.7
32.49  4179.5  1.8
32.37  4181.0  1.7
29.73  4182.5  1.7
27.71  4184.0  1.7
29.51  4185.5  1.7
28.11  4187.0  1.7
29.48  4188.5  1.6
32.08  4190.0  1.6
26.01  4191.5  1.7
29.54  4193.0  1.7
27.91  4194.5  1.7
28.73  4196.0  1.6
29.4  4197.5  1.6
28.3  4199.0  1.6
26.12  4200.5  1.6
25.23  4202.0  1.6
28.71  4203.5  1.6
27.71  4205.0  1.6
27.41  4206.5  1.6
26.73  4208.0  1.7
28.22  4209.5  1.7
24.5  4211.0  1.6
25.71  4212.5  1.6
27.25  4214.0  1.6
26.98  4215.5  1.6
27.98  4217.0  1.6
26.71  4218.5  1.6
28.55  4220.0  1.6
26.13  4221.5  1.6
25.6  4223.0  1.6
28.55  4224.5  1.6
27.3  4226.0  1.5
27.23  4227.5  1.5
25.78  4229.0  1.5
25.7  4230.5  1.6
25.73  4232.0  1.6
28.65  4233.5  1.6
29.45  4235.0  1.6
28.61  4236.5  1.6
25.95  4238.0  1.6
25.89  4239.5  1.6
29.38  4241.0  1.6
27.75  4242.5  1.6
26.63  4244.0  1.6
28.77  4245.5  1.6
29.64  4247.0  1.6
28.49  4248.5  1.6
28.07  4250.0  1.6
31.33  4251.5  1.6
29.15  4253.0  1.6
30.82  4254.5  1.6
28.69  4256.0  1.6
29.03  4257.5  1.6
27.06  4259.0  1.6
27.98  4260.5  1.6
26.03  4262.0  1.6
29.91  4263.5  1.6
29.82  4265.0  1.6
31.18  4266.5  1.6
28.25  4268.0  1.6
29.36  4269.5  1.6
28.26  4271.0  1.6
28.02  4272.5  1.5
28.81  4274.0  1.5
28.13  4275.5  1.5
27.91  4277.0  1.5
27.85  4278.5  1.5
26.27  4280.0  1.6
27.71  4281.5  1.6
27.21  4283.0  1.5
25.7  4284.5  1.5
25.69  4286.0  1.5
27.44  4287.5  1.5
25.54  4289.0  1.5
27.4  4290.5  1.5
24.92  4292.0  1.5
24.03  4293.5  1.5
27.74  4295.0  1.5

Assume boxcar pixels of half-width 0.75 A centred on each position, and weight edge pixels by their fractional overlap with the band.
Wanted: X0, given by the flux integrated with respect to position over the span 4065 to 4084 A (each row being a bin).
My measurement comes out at 543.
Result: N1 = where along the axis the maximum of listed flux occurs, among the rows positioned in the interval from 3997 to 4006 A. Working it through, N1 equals 4002.5 A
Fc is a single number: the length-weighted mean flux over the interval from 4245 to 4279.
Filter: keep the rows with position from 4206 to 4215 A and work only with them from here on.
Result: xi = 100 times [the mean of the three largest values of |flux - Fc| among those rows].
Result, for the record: 317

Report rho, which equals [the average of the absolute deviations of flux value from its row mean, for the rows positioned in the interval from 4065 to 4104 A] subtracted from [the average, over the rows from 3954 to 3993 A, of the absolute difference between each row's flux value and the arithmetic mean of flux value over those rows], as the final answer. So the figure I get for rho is 4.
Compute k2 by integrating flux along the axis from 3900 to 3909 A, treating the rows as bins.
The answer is 787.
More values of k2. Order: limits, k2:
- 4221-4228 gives 189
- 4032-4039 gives 251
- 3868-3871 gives 92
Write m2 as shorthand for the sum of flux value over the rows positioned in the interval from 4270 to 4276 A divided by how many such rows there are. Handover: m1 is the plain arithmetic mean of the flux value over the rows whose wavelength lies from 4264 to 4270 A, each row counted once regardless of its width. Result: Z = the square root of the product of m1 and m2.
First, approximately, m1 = 30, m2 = 28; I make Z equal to 29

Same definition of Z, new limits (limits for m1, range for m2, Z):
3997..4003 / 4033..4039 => 38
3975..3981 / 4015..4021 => 43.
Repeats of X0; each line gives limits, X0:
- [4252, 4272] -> 578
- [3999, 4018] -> 751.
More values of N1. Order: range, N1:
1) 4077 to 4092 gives 4079.0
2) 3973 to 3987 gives 3977.0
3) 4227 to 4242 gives 4235.0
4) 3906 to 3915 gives 3906.5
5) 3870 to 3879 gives 3875.0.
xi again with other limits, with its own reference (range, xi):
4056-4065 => 410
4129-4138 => 306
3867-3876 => 9842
